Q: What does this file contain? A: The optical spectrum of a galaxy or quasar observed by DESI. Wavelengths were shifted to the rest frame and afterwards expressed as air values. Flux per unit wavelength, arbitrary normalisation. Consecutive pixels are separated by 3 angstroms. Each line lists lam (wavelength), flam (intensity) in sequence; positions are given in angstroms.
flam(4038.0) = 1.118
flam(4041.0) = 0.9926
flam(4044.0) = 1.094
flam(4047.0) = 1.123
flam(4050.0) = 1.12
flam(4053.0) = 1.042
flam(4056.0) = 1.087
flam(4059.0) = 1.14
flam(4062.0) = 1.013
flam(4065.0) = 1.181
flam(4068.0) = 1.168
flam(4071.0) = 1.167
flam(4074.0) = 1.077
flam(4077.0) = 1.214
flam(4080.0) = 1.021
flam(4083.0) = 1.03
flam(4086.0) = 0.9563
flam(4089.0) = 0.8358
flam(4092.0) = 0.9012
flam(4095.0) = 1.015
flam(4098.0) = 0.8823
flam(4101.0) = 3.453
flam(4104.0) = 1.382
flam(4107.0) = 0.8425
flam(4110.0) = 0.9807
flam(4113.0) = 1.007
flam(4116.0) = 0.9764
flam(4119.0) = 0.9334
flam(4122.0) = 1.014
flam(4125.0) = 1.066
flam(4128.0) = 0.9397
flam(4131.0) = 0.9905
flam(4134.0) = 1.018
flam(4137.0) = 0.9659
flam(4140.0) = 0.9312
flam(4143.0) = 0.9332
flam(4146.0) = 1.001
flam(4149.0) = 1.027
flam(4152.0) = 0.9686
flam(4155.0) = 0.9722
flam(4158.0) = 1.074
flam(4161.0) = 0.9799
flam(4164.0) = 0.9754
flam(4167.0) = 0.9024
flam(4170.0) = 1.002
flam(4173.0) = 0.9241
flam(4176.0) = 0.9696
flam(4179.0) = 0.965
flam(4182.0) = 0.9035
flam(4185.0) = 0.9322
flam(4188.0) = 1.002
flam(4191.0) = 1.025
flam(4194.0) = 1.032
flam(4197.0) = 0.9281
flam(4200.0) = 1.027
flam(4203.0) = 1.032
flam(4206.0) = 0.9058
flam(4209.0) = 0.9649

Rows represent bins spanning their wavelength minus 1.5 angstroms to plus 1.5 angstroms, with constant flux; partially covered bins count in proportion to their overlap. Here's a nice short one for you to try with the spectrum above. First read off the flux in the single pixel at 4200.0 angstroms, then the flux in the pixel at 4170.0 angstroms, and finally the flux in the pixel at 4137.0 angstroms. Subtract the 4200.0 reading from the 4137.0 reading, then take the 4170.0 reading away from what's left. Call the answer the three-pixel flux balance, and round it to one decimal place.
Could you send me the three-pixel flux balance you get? -1.1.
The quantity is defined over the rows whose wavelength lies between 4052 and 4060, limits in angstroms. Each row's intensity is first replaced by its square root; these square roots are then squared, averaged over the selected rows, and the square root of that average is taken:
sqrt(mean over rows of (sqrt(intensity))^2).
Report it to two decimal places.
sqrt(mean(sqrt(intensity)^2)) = 1.04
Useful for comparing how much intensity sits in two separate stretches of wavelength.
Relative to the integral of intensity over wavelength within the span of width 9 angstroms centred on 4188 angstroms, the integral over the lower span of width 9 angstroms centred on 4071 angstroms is 1.15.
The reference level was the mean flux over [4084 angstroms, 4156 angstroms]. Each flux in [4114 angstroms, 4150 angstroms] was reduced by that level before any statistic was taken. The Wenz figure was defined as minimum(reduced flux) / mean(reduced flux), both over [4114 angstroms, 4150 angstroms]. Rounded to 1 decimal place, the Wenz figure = 1.5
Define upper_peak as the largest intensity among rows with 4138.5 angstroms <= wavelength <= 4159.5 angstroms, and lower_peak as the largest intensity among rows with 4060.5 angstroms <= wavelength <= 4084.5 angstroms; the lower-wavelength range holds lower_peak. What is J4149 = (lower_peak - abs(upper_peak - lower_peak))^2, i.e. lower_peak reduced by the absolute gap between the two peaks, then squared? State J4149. 1.15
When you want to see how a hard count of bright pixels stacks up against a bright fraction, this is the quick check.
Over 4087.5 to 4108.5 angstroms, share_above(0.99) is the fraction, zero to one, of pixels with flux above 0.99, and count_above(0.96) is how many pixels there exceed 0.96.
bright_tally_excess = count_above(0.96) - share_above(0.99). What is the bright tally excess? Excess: 2.57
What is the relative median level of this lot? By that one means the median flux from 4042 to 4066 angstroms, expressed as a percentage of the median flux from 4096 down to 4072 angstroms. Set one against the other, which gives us 109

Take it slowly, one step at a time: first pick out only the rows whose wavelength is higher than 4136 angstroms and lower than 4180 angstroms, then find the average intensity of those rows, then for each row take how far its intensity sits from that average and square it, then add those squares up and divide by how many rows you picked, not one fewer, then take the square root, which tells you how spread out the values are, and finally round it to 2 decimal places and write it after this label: 0.04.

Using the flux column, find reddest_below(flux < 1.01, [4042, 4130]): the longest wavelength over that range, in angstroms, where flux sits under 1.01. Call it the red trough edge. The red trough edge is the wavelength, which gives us 4128.0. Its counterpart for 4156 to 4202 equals 4197.0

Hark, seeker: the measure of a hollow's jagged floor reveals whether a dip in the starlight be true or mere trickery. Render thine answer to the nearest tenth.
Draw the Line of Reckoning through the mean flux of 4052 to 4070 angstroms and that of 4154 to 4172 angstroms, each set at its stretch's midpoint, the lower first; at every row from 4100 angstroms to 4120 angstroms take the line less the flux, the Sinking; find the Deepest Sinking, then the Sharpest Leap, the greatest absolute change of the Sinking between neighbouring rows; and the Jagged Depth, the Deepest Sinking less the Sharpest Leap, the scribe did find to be -1.9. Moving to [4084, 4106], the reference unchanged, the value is -2.3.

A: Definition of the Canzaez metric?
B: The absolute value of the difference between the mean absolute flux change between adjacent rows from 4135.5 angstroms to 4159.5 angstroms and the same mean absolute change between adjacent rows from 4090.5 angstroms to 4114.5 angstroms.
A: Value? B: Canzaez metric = 0.76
